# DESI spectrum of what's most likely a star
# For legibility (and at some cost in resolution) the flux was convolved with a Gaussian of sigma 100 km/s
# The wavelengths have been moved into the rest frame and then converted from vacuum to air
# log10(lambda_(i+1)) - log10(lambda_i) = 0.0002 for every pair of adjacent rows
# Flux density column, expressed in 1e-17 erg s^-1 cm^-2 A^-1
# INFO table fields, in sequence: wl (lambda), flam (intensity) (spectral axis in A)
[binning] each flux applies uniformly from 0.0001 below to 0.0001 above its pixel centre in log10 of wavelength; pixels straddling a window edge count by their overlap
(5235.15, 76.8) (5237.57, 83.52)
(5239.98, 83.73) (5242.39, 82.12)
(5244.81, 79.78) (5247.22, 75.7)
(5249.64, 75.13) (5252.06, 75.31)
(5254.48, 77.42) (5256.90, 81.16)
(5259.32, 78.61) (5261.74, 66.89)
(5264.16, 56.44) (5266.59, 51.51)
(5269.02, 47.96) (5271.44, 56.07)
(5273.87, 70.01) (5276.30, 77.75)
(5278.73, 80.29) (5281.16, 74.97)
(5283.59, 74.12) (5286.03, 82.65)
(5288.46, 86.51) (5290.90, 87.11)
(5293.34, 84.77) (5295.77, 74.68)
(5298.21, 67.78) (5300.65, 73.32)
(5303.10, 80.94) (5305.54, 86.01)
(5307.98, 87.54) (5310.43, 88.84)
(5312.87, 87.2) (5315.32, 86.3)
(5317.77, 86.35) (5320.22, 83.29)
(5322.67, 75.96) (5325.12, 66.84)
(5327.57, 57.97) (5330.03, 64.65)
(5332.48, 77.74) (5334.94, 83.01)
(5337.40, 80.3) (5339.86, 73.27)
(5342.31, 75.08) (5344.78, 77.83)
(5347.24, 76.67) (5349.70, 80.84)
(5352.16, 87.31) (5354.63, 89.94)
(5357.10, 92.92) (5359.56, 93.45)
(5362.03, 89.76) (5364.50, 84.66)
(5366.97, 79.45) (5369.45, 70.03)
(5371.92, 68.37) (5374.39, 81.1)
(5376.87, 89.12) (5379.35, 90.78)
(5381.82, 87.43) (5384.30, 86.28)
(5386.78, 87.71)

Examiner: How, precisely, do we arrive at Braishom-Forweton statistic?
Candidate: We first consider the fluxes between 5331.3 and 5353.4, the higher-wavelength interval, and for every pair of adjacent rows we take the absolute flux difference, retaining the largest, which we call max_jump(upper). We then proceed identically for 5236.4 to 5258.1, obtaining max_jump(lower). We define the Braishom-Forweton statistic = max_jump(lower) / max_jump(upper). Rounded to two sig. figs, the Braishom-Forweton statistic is 0.58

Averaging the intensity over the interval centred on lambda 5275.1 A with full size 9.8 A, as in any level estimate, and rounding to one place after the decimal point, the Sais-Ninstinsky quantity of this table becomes 71.0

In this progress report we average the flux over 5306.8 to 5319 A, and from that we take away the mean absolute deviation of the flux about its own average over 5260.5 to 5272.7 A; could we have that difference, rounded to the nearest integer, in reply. 82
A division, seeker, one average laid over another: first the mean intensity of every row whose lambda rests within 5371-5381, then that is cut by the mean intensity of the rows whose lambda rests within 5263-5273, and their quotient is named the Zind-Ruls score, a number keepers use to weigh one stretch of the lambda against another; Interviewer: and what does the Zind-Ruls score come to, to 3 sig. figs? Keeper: 1.55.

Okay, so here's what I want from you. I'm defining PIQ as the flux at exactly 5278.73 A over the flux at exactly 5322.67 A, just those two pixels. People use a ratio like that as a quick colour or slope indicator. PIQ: 1.06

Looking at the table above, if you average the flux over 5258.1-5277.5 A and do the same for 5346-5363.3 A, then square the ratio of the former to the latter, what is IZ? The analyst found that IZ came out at 0.52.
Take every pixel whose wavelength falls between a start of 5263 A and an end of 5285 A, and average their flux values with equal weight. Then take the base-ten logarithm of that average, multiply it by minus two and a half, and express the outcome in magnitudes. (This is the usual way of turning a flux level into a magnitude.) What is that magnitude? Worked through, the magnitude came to -4.54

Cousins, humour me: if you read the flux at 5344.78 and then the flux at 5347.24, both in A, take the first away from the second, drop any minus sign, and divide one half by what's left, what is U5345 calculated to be 0.43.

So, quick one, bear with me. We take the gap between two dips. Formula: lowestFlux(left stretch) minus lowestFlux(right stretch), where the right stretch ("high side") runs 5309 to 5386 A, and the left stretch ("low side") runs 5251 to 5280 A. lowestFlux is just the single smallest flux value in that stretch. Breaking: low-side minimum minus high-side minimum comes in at -10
